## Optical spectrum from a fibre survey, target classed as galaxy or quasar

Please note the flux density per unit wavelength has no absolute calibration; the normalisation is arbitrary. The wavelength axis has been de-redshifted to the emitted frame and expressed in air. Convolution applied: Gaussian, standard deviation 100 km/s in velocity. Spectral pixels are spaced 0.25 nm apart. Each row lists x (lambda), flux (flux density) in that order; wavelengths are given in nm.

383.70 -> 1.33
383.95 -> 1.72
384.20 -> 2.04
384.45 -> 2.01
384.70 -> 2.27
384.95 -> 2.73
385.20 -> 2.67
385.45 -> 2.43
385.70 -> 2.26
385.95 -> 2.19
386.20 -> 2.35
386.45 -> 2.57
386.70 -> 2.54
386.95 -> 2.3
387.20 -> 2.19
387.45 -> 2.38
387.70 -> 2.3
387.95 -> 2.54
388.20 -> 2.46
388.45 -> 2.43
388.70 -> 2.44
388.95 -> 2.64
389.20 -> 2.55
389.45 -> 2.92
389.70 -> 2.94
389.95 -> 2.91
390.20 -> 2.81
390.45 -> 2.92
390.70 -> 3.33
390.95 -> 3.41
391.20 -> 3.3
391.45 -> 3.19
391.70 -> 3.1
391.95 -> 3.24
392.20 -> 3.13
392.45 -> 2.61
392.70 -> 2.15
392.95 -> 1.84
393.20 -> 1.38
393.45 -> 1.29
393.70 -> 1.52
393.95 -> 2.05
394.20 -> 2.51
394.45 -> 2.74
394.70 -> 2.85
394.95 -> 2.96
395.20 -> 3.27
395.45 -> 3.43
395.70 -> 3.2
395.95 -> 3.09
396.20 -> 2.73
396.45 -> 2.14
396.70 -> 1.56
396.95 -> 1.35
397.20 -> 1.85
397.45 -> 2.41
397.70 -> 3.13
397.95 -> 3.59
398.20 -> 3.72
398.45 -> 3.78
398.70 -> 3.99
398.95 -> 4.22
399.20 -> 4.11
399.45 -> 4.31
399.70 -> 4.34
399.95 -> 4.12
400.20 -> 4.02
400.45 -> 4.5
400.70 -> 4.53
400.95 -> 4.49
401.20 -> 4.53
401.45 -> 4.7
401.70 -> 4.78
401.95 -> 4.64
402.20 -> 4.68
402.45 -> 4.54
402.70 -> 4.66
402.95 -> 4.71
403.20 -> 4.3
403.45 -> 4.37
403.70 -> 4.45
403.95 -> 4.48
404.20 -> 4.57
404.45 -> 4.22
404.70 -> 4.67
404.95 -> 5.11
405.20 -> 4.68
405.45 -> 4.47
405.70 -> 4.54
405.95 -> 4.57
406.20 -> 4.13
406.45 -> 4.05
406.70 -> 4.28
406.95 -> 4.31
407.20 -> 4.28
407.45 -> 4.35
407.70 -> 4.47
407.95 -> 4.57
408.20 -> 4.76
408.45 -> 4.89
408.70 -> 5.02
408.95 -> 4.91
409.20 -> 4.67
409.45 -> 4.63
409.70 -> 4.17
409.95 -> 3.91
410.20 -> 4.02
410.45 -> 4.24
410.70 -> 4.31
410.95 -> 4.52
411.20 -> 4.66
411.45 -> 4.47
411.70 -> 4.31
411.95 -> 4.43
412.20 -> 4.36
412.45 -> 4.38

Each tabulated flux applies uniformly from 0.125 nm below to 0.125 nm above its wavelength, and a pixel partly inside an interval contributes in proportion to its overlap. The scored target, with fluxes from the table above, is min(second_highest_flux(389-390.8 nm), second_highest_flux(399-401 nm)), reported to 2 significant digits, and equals 2.9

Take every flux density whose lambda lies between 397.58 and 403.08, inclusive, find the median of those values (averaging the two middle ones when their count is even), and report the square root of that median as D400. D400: 2.10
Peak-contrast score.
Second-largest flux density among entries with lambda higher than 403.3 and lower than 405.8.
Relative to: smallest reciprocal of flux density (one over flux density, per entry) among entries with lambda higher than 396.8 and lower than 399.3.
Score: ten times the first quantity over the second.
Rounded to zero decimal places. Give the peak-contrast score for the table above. 197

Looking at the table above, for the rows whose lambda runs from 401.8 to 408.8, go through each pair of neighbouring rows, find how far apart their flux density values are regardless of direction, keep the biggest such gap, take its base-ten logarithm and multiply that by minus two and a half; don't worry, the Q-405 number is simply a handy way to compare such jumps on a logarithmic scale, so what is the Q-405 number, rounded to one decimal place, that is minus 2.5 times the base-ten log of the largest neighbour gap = 0.9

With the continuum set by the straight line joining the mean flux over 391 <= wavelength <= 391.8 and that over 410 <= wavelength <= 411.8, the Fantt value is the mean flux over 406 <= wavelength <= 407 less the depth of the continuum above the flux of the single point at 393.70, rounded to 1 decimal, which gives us 2.4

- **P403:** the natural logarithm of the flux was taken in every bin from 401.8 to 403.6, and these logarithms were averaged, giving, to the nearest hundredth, 1.52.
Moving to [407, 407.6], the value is 1.46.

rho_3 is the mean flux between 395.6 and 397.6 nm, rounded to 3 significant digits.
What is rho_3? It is 2.29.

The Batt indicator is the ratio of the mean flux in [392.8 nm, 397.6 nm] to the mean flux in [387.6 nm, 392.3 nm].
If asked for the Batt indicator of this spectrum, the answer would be 0.8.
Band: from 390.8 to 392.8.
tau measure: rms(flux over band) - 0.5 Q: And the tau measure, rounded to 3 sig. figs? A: 2.54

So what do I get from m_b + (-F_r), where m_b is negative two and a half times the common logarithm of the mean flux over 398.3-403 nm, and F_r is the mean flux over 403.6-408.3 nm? -6.08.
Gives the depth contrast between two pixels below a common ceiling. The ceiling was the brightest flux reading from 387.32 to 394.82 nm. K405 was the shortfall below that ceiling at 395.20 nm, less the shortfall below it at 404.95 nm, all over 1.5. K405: 1.2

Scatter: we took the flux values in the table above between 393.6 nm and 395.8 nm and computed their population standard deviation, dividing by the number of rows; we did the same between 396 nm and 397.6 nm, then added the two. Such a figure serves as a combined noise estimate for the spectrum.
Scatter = 1.1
